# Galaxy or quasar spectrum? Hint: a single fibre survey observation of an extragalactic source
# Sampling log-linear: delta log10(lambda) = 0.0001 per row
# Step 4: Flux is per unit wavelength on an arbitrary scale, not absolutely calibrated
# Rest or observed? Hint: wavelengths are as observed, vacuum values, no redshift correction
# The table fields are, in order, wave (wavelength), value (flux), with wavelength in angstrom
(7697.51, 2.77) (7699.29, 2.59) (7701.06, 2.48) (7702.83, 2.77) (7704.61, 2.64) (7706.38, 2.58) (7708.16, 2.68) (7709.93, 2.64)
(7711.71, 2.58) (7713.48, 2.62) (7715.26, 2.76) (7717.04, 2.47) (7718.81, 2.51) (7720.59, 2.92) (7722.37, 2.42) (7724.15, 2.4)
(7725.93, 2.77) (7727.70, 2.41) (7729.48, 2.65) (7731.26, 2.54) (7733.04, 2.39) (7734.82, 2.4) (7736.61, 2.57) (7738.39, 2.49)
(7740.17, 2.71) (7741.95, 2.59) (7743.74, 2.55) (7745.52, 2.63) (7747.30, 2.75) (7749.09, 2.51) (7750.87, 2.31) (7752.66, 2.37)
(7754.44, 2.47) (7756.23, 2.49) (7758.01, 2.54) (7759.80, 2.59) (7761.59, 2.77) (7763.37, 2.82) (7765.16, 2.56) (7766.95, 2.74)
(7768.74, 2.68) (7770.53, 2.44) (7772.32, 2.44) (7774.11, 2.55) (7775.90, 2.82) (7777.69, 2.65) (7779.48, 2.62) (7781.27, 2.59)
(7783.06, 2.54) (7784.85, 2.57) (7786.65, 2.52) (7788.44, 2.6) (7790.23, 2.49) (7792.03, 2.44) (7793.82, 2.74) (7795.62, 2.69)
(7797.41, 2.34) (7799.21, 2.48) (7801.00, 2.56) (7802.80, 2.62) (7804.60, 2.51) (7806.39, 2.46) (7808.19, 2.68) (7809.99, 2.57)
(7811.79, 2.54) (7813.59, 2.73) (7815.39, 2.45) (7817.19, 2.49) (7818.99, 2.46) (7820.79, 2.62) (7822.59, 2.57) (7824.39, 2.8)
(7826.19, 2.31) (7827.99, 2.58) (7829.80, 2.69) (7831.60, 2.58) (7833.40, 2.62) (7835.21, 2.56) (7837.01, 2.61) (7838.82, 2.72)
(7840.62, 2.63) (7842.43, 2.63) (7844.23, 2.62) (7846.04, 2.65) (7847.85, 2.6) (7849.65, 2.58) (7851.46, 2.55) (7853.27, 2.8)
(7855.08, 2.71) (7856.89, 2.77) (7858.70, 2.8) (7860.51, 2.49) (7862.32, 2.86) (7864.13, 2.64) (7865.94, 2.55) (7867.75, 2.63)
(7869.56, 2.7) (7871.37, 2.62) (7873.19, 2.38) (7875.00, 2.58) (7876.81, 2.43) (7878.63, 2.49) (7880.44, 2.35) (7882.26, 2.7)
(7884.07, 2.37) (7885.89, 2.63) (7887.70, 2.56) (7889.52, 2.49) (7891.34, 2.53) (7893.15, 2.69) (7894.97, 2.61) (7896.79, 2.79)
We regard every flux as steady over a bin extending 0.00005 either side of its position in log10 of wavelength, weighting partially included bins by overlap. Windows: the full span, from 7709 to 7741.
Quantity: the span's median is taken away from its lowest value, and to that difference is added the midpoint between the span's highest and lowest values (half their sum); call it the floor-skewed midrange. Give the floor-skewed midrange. 2.49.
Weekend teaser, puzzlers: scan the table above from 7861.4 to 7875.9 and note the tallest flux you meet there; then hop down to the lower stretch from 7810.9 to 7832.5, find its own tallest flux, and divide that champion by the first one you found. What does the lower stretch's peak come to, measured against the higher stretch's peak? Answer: 0.98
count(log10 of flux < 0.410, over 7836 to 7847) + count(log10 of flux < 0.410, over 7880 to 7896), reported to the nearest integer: 5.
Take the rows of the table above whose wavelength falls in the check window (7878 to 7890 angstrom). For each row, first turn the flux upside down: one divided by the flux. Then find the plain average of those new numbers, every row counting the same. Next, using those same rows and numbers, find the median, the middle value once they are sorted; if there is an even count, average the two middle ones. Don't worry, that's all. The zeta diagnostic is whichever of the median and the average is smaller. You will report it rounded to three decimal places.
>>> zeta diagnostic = 0.399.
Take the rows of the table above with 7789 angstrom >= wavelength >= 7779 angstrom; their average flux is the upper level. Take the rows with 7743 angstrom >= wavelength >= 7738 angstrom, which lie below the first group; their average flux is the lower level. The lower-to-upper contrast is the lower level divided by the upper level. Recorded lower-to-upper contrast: 1.01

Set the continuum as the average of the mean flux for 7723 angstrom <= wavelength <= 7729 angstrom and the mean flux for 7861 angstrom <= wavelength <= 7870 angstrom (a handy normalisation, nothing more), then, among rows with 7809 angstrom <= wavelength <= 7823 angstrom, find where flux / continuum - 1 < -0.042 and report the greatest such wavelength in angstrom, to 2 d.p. 7818.99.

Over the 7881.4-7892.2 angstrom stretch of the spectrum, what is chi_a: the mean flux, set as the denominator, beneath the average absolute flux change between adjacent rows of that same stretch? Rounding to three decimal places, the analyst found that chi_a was 0.060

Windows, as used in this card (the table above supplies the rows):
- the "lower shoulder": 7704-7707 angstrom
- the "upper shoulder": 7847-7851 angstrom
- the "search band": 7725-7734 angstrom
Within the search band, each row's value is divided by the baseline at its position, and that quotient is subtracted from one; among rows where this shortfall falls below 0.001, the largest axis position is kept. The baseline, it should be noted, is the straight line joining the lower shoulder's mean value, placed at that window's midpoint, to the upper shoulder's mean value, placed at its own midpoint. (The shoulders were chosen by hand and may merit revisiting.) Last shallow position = 7729.48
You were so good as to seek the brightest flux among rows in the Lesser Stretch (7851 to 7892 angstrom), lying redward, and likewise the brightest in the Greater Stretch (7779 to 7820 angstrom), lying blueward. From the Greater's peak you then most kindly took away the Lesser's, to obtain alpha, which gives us -0.12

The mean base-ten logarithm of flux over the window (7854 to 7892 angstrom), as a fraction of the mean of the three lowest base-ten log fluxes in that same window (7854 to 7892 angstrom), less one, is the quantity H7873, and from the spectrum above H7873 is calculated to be 0.101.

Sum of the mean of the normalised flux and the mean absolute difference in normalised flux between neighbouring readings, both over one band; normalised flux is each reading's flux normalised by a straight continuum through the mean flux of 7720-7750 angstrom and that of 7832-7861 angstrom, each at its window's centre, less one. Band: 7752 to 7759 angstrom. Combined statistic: -0.02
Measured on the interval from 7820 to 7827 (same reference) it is 0.08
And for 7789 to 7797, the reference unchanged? 0.04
